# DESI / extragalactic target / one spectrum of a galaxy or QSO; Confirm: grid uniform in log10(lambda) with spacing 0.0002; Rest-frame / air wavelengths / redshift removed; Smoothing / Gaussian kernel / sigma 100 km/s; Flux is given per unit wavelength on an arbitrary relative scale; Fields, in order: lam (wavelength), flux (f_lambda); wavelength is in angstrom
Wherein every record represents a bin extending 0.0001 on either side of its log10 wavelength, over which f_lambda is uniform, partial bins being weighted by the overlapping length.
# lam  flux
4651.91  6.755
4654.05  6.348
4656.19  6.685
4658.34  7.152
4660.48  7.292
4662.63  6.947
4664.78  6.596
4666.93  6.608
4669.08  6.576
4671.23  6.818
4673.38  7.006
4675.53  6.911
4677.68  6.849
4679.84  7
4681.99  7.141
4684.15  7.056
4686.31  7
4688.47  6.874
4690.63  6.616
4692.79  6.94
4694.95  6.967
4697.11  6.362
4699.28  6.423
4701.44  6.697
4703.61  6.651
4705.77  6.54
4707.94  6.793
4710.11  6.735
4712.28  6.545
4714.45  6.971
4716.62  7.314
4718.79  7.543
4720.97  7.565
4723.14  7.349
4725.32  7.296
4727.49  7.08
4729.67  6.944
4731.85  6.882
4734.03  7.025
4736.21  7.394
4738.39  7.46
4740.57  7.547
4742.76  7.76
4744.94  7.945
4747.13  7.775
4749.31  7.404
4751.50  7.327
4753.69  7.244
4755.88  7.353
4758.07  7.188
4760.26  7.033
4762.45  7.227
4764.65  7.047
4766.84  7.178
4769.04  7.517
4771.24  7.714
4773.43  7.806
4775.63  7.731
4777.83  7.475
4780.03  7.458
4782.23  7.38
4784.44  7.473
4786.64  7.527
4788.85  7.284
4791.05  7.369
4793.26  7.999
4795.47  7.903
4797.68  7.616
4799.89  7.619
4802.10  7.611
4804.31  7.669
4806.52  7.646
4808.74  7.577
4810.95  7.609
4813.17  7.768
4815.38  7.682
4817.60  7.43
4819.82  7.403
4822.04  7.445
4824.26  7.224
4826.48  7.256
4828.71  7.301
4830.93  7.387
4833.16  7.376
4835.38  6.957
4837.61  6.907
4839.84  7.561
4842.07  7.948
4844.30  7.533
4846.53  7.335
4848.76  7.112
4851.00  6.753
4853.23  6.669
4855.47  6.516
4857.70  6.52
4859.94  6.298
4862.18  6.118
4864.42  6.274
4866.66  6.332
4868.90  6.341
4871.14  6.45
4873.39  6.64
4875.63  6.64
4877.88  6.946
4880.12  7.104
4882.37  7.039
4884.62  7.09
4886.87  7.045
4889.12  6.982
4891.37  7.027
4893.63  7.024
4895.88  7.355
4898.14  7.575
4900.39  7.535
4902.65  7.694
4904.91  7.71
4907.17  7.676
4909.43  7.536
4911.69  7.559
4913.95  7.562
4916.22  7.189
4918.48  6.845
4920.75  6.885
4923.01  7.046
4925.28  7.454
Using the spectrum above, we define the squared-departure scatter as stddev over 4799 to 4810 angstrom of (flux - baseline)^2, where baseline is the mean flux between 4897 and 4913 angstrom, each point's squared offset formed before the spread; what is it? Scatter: 0.00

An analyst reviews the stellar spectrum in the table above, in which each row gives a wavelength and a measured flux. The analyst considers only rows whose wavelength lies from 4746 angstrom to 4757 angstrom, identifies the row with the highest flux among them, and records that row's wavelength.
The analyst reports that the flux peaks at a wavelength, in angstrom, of 4747.13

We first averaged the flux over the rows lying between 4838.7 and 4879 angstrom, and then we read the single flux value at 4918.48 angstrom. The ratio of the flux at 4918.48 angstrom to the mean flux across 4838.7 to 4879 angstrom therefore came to 1.010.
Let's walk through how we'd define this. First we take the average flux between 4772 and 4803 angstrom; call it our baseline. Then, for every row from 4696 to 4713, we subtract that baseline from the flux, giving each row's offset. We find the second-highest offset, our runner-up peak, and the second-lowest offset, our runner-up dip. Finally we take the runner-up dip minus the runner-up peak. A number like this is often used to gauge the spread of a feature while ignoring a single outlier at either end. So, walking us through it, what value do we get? -0.31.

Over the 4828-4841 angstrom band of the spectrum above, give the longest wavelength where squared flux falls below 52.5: 4837.61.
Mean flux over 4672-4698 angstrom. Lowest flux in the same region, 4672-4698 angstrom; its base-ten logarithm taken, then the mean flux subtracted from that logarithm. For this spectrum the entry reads -6.09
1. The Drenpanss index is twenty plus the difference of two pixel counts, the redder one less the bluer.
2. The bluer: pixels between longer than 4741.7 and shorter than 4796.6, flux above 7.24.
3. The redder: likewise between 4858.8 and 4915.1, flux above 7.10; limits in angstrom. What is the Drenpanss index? 10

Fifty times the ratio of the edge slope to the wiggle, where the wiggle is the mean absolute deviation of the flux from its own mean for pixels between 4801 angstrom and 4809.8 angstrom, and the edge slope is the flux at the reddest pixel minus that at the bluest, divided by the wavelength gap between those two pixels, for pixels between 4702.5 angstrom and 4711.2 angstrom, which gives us 20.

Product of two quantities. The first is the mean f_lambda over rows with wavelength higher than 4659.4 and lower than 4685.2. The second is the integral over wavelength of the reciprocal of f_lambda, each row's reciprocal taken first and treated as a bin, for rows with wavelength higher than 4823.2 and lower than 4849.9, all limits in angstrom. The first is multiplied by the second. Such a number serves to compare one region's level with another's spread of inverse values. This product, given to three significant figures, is 25.2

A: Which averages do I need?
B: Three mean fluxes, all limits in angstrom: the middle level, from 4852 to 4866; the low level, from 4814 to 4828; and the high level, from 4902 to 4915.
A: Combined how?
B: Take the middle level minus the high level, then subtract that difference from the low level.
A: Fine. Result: 8.6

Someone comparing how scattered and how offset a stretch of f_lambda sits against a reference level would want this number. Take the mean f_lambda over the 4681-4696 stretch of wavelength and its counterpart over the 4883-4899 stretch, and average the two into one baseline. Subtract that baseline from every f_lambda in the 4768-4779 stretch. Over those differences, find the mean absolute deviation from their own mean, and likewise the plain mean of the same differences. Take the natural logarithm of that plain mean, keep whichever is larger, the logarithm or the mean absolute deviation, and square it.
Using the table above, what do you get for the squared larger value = 0.015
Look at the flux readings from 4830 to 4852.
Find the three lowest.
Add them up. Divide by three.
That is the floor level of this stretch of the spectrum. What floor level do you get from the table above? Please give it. 6.9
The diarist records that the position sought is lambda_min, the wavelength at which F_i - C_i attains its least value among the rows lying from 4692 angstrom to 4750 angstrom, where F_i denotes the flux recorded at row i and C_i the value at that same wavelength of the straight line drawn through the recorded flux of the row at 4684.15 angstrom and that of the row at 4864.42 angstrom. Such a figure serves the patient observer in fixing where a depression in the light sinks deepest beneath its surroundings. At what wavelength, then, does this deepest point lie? 4697.11 angstrom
